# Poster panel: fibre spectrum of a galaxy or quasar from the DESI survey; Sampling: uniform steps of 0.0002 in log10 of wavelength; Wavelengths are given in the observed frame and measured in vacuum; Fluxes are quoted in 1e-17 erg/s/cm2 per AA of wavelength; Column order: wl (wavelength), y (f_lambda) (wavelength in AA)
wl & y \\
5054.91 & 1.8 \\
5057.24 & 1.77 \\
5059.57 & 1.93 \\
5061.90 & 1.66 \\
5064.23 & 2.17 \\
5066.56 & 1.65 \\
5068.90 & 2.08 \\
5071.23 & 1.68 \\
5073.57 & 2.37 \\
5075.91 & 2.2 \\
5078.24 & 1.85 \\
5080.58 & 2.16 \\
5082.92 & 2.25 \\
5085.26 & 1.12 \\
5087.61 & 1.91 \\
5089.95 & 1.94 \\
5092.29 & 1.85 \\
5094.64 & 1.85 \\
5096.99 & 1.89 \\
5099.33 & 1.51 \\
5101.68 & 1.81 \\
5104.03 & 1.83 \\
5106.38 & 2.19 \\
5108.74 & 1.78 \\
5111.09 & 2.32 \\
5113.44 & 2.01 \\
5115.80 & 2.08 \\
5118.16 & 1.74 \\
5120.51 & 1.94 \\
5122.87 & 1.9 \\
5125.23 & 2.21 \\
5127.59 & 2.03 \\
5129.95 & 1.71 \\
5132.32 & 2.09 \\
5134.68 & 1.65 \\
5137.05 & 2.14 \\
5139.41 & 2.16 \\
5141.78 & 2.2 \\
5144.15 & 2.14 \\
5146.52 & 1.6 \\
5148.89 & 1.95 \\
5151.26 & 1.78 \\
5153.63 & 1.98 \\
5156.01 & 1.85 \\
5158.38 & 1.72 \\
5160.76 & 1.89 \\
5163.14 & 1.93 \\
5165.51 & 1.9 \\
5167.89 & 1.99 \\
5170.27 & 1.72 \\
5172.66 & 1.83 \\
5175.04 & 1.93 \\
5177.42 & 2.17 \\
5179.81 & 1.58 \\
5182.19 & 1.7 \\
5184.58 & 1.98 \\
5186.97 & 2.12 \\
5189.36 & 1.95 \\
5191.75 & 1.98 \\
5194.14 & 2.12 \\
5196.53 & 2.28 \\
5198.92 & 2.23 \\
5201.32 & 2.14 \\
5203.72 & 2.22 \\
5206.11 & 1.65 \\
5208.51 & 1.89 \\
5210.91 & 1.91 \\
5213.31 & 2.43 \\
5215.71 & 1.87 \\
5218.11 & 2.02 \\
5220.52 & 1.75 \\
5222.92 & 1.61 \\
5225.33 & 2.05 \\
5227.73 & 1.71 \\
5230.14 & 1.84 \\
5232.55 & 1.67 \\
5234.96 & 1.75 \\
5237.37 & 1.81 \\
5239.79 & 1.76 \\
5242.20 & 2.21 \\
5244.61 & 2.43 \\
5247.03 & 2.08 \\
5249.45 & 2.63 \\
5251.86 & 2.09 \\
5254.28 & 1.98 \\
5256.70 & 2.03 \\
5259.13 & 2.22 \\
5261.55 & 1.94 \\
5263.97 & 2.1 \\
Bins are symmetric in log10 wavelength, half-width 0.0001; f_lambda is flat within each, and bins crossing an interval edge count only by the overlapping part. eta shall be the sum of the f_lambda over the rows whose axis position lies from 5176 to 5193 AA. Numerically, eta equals 13.48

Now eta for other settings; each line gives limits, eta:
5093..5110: 12.86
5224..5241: 12.59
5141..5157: 13.50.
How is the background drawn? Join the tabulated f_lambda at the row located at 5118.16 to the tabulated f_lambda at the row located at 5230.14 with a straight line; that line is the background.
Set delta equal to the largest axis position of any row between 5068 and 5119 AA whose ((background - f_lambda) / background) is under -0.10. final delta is 5115.80 AA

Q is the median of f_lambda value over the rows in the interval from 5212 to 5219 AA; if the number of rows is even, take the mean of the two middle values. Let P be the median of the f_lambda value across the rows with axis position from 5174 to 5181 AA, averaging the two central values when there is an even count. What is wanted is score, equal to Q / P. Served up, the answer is 1.05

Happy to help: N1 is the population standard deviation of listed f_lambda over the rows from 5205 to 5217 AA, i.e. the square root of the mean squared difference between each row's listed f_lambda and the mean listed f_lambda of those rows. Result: 0.258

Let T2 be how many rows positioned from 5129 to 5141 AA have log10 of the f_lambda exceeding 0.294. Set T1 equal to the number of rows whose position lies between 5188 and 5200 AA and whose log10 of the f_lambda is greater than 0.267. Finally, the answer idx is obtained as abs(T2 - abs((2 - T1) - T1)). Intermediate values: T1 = 5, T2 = 3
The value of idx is 5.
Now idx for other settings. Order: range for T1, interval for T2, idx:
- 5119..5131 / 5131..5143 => 2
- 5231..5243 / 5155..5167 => 0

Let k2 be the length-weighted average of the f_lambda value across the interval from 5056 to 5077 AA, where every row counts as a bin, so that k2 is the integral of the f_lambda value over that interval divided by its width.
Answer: 1.94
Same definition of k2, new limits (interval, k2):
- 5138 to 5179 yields 1.92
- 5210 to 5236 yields 1.87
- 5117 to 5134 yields 1.94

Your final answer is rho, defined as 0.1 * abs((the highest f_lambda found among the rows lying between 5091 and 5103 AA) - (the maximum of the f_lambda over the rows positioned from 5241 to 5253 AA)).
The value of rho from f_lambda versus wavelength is 0.07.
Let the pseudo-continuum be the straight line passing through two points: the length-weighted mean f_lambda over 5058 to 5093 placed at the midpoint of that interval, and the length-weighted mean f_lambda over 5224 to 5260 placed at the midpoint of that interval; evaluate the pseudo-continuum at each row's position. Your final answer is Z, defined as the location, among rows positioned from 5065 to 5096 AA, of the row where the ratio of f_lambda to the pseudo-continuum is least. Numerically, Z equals 5085.26 AA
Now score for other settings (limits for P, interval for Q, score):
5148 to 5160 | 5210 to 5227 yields 1.03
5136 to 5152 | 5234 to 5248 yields 0.91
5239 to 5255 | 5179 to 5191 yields 0.93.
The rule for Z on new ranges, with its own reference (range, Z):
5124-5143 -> 5134.68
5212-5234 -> 5222.92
